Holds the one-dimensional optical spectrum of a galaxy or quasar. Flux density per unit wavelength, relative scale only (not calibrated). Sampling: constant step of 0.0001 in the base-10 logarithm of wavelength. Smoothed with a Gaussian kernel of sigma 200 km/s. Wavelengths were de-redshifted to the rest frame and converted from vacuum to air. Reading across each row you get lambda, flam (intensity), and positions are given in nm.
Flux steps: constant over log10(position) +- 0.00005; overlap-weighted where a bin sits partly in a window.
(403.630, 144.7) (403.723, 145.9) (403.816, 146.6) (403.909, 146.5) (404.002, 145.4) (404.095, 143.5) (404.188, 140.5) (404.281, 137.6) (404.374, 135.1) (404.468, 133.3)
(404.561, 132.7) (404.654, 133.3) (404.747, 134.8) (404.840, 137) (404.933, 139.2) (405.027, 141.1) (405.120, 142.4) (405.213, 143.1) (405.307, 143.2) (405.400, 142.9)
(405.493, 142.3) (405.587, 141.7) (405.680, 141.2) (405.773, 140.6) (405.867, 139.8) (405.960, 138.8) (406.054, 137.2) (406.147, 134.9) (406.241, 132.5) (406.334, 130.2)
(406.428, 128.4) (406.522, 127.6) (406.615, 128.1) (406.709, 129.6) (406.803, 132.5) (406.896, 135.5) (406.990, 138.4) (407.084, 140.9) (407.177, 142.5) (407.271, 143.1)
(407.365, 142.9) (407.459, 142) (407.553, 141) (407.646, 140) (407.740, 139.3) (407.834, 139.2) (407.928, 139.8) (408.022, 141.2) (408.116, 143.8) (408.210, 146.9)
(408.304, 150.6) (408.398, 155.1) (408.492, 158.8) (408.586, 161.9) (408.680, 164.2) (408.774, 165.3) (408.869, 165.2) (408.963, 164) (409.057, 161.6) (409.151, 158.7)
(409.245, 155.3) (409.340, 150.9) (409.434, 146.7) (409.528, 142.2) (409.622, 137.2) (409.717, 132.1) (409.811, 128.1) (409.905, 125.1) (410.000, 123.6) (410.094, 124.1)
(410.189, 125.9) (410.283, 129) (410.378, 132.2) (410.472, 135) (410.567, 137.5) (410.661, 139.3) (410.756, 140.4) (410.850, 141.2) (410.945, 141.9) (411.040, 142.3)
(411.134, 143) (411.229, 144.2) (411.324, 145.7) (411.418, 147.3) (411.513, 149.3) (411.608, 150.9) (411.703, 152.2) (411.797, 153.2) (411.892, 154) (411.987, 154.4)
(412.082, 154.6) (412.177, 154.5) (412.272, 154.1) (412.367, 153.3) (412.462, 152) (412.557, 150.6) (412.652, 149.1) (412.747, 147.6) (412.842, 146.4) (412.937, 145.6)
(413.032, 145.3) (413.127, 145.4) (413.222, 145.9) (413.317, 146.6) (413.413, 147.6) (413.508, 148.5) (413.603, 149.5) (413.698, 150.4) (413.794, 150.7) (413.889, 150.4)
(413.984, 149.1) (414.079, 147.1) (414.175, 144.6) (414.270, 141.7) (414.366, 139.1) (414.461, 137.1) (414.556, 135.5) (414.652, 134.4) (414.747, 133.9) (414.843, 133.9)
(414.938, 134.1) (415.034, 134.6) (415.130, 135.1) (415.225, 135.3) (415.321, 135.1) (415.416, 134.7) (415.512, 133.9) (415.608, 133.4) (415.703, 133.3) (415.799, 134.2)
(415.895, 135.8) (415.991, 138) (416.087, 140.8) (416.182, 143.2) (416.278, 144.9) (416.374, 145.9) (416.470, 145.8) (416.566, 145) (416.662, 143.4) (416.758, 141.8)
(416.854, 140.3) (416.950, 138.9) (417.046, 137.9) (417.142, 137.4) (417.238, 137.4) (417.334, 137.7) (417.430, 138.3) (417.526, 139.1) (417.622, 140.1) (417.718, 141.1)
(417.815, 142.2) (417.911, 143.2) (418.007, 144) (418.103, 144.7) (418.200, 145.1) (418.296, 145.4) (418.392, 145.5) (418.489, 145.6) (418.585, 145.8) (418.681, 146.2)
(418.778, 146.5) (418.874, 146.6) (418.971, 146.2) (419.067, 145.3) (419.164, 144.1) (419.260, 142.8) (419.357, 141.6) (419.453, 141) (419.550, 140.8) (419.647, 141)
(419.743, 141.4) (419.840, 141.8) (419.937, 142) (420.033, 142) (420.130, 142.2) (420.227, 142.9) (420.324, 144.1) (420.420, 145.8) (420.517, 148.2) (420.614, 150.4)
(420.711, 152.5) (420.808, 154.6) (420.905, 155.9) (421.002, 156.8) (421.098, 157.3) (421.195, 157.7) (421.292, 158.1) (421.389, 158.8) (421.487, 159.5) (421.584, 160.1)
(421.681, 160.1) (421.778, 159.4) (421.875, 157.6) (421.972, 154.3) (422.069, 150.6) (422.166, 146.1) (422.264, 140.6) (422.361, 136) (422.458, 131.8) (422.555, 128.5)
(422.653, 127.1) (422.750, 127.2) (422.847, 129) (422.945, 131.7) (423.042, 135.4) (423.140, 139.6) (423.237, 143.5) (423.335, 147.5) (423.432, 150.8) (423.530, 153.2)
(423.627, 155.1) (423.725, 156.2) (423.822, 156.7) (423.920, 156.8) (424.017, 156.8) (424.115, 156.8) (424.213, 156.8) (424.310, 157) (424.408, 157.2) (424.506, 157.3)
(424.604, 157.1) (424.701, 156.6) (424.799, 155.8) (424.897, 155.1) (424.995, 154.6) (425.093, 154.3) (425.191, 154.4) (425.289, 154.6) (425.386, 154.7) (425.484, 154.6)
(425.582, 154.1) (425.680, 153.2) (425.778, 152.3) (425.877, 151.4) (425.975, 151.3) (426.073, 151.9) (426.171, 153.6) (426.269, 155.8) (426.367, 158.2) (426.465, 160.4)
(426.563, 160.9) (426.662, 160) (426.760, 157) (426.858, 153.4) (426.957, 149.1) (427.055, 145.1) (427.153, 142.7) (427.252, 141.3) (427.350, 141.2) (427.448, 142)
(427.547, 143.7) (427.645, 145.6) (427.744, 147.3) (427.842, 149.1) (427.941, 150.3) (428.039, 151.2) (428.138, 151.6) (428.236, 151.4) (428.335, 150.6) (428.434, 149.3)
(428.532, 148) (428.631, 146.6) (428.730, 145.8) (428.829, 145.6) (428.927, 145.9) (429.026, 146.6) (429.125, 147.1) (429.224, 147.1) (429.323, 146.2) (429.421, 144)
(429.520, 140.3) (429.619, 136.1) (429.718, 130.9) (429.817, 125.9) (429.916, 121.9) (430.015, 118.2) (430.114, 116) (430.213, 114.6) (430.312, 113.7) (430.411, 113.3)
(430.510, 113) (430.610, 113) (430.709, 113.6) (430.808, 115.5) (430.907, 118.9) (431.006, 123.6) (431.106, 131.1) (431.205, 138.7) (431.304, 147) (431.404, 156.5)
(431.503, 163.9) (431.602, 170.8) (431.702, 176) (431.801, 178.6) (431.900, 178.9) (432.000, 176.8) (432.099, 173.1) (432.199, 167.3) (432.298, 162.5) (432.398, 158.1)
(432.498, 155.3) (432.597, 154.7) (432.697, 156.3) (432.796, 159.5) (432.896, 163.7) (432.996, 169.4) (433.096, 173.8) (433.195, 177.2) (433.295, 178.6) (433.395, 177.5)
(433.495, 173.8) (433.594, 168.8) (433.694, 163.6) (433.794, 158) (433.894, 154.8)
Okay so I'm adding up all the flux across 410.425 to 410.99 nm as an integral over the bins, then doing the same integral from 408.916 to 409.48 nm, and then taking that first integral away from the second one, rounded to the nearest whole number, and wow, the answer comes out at 9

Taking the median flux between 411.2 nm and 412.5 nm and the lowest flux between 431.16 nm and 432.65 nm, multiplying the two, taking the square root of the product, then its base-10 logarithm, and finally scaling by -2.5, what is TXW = -5.41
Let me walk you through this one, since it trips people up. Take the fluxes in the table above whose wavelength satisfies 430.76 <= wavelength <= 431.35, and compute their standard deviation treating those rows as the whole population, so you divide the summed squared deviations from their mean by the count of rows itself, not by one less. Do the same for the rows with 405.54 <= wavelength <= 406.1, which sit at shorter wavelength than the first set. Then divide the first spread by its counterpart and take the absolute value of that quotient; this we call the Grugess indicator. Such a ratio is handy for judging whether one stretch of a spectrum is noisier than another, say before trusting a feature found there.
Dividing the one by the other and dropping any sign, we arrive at 7.3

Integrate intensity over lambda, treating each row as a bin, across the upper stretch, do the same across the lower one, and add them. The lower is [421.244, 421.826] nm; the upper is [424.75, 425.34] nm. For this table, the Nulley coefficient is 184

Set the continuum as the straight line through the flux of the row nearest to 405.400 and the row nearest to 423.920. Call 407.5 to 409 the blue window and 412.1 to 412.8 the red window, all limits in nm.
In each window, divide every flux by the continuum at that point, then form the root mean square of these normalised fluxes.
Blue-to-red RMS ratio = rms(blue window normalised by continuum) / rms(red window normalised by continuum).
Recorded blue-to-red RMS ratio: 1.02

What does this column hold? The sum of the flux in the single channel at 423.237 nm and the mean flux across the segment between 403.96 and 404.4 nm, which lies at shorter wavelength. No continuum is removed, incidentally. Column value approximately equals 284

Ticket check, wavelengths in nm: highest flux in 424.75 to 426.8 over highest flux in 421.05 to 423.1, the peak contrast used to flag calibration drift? 1.005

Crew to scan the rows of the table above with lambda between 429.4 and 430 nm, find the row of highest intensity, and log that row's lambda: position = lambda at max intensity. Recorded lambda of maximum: 429.421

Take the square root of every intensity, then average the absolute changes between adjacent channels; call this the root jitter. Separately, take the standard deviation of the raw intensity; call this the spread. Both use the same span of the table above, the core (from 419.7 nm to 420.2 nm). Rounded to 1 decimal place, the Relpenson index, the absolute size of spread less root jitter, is 0.3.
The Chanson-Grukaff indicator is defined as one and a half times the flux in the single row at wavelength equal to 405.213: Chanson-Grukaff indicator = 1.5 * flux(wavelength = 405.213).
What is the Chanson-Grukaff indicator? 215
